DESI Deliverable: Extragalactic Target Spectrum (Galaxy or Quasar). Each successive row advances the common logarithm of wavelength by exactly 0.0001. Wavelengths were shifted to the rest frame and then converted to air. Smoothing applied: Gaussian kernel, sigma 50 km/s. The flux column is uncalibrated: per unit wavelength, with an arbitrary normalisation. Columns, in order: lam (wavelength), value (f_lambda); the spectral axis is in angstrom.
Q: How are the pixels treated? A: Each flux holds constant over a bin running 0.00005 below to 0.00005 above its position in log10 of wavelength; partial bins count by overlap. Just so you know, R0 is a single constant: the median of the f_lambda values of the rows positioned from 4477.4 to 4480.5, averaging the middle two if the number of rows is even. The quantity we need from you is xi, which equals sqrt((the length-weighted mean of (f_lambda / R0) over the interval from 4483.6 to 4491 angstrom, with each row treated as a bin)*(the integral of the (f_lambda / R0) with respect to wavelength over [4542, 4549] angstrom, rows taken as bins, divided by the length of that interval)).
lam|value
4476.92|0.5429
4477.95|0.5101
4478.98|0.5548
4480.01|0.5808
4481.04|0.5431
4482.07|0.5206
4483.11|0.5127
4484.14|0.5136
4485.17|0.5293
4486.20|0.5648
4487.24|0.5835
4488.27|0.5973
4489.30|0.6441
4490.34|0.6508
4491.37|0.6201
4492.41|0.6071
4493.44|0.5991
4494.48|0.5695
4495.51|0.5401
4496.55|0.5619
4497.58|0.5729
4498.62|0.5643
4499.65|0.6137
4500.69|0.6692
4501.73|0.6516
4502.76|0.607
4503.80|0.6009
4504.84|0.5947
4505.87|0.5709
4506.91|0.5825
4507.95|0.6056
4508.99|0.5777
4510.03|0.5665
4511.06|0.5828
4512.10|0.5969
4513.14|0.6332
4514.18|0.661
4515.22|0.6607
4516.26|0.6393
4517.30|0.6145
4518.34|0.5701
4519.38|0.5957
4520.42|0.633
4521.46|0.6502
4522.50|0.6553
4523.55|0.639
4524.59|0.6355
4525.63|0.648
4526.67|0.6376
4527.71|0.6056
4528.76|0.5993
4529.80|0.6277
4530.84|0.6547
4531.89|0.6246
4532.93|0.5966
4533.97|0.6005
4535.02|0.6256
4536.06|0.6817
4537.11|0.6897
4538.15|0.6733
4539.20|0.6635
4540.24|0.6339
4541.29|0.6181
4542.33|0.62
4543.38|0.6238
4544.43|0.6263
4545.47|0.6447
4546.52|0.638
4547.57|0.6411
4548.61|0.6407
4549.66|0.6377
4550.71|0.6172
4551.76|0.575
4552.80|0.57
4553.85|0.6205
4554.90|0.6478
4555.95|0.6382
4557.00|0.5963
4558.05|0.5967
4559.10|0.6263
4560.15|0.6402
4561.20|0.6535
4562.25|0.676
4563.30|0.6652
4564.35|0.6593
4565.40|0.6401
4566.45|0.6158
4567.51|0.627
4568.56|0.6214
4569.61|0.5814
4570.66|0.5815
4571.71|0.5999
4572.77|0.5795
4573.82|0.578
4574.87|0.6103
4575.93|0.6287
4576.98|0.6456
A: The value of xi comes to 1.10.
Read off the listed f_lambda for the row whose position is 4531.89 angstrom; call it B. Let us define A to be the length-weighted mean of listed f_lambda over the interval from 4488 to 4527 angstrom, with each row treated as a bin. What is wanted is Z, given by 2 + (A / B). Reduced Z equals 2.98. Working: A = 0.6111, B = 0.6246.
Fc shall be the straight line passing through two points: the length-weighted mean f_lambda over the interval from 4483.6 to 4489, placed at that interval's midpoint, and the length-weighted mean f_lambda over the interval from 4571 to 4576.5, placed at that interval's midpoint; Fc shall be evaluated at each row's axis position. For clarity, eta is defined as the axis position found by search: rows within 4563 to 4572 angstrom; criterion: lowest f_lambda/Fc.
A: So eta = 4570.66 angstrom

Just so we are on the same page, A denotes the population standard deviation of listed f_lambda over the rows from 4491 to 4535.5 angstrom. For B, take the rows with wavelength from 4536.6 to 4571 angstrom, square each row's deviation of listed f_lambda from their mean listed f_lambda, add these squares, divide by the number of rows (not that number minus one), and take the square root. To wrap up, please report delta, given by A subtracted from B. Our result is -0.003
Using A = 0.0319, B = 0.029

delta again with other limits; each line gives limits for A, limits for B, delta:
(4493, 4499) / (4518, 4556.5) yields 0.010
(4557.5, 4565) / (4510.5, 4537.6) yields 0.004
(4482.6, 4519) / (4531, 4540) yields -0.005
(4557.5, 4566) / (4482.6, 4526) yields 0.017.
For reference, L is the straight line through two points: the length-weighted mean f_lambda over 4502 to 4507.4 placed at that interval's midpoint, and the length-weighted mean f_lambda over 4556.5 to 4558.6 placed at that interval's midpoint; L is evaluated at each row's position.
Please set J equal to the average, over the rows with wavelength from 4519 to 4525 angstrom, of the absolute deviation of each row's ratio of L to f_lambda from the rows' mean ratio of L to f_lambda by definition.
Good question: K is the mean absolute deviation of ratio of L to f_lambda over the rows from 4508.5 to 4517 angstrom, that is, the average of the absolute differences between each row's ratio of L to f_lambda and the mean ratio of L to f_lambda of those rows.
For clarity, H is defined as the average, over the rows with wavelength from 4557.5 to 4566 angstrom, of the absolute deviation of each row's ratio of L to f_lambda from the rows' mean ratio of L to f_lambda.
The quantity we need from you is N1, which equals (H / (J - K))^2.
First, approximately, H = 0.027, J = 0.0207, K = 0.053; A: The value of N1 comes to 1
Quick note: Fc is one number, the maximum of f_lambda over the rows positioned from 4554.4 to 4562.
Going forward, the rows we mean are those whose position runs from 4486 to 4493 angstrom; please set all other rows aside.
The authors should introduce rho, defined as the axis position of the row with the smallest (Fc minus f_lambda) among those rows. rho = 4490.34 angstrom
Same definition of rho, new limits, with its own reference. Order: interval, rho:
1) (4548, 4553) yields 4548.61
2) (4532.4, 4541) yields 4537.11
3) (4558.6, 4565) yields 4562.25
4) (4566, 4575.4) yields 4567.51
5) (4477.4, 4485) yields 4480.01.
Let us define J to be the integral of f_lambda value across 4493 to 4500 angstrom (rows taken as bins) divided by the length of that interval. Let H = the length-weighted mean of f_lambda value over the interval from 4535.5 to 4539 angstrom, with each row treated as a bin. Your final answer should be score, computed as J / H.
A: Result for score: 0.84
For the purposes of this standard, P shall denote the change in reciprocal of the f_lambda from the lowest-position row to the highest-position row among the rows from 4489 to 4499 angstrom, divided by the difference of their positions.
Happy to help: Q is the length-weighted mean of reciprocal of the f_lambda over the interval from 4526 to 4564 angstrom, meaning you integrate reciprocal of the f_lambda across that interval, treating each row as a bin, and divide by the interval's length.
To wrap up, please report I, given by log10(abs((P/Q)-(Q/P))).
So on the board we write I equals 1.83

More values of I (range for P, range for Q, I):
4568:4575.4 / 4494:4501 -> 2.57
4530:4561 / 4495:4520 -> 3.15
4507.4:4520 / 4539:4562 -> 2.82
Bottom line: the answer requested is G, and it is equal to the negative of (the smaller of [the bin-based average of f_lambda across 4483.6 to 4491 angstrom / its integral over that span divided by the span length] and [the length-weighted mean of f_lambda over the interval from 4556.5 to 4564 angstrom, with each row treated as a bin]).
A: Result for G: -0.584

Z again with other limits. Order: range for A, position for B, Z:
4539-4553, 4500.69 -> 2.94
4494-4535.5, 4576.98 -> 2.95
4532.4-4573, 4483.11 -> 3.23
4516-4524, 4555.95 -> 2.98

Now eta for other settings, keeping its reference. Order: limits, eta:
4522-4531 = 4528.76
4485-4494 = 4485.17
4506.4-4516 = 4510.03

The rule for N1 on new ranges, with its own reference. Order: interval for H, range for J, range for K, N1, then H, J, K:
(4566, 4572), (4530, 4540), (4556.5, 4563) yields 22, 0.028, 0.0434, 0.038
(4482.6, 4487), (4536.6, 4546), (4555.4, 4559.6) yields 251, 0.035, 0.0305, 0.028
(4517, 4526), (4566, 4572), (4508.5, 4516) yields 2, 0.035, 0.0278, 0.054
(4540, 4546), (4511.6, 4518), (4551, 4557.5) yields 1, 0.011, 0.0289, 0.045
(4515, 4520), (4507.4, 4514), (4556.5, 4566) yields 289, 0.042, 0.0303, 0.033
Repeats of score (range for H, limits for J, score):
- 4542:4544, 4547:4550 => 1.03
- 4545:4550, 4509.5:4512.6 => 0.91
